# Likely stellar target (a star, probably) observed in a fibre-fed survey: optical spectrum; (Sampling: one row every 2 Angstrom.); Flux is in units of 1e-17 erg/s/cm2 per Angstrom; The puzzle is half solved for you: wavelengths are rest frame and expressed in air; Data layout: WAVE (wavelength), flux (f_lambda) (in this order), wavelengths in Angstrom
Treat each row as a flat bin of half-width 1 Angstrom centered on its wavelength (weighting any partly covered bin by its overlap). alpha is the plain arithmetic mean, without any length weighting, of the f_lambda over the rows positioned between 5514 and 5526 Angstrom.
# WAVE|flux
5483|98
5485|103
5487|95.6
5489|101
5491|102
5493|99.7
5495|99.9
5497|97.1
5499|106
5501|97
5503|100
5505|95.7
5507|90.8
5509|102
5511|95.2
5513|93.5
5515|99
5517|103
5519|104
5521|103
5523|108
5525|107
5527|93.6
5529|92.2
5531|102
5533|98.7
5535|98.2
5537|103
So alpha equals 104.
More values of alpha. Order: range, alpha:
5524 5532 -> 99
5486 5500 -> 100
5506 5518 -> 97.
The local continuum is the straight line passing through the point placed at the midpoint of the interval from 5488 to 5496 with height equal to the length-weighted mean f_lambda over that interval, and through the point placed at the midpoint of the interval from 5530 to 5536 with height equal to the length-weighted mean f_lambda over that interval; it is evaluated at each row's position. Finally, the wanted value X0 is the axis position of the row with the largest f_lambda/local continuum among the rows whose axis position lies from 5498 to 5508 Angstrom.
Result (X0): 5499 Angstrom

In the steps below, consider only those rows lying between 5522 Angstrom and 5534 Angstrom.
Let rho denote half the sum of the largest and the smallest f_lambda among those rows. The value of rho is 100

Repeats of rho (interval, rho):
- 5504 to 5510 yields 96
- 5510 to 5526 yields 101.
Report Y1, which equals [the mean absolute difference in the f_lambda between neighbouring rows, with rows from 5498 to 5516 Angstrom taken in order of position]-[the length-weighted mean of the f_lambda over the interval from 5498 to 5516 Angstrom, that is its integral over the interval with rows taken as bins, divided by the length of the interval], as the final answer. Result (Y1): -91.9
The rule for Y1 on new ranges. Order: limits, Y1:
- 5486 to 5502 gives -95.6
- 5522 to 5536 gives -95.1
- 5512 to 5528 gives -97.0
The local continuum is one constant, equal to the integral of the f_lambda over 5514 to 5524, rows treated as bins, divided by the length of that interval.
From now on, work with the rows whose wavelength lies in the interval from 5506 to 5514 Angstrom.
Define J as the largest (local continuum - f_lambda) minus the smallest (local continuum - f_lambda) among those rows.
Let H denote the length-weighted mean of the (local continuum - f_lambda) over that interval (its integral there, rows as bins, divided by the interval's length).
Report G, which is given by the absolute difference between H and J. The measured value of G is 3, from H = 8.0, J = 11.2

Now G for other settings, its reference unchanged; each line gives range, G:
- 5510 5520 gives 6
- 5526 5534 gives 3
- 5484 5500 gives 8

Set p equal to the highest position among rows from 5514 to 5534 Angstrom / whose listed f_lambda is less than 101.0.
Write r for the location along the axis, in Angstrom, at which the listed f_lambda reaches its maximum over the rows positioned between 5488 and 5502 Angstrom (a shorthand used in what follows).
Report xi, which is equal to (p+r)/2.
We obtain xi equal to 5516 Angstrom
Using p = 5533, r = 5499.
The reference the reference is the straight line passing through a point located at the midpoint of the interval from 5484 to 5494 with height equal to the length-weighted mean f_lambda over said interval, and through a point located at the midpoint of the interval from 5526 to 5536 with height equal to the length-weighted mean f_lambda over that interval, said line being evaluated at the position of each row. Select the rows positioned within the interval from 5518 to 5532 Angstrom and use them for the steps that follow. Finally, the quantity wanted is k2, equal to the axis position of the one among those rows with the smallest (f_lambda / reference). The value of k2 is 5529 Angstrom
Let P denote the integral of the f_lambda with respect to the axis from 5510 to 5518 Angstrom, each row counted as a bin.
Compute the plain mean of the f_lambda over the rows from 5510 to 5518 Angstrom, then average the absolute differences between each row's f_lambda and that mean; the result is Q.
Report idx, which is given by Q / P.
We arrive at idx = 0.0043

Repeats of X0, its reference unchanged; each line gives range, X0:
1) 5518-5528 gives 5523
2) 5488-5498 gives 5491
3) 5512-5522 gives 5519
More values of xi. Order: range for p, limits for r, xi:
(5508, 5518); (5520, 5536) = 5519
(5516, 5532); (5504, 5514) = 5519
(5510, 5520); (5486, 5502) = 5507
